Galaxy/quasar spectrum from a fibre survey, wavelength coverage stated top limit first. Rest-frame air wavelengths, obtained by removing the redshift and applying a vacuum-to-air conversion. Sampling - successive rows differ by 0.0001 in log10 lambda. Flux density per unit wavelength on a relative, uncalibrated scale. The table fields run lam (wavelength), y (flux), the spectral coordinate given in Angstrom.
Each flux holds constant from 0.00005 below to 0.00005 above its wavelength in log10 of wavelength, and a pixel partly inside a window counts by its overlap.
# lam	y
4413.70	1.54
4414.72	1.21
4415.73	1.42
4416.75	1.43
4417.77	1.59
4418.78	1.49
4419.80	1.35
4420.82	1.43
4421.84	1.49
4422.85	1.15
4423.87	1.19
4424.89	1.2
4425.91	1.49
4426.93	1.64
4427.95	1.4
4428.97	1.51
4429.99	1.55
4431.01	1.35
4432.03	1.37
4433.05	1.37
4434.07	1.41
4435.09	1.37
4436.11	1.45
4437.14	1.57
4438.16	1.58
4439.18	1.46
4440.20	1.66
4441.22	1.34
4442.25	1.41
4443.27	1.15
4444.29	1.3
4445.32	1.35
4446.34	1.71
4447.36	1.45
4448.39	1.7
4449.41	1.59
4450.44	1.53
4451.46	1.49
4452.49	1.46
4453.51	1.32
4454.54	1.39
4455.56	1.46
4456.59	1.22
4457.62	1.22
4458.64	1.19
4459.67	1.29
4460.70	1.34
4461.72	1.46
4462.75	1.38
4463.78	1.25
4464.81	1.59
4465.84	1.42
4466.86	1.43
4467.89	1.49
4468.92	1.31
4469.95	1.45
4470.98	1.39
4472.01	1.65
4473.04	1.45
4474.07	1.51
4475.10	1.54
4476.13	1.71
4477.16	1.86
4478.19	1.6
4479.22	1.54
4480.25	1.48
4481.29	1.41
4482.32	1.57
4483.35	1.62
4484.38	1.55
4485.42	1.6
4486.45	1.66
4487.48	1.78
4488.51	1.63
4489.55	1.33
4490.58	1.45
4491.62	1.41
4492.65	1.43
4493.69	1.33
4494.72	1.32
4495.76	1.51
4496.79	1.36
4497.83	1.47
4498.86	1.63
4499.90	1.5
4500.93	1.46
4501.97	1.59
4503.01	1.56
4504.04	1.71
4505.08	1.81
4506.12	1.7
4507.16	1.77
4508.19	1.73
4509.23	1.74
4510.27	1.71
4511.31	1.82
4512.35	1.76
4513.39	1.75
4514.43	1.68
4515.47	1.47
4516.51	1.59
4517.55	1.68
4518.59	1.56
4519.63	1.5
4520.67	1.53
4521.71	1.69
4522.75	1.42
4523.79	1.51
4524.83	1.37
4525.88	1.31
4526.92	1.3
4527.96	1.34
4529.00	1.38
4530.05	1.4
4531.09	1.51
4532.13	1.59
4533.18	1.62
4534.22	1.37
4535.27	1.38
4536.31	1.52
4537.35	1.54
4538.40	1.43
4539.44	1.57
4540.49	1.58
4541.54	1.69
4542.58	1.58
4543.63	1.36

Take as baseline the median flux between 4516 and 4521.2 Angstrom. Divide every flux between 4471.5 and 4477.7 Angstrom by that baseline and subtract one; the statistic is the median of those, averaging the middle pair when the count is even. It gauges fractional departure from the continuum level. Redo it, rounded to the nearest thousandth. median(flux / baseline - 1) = 0.022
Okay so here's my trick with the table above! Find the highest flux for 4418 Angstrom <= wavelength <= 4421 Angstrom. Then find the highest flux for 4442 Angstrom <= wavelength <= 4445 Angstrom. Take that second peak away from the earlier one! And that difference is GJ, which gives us 0.1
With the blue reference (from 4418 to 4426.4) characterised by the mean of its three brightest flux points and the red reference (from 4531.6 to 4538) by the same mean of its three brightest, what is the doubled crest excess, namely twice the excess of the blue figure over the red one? -0.19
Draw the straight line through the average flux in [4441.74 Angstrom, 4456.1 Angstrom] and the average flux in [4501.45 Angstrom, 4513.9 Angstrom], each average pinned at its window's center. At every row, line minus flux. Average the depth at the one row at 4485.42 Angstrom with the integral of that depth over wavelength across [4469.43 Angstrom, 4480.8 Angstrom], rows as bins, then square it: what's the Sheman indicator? 0.0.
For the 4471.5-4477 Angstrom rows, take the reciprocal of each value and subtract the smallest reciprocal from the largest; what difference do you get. 0.105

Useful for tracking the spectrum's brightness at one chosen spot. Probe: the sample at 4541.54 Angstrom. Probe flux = 1.69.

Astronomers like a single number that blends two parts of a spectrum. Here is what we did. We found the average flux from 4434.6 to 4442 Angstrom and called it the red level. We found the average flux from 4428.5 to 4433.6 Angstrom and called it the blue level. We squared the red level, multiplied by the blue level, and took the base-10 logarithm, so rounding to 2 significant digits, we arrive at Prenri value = 0.50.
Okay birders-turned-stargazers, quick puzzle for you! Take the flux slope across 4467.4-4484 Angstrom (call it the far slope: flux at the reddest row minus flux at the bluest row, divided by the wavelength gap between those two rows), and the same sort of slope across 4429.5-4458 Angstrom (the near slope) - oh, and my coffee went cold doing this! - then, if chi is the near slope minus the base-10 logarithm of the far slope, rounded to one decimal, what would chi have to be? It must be 2.1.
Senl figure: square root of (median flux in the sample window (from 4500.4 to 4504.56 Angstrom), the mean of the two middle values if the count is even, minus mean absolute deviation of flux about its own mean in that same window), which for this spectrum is 1.23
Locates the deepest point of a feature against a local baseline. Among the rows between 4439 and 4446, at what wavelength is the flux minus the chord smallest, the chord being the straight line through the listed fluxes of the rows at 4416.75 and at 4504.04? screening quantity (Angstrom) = 4443.27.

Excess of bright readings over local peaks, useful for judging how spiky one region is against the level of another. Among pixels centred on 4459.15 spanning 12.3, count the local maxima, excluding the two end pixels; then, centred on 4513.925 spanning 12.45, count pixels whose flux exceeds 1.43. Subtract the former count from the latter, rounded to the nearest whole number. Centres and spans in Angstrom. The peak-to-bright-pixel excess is 10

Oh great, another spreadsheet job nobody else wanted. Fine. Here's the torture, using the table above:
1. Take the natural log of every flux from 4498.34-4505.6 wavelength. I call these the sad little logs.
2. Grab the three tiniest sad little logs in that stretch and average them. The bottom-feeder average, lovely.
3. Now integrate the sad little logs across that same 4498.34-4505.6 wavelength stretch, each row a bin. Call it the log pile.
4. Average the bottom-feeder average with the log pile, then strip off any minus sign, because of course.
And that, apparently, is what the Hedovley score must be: 1.9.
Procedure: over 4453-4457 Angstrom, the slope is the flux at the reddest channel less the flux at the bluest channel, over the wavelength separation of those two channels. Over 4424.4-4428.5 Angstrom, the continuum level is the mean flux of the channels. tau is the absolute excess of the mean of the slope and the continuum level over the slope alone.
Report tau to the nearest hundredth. 0.73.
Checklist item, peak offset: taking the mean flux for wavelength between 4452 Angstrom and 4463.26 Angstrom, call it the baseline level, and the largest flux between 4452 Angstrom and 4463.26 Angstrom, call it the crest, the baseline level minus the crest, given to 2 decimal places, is -0.12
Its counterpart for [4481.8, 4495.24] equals -0.27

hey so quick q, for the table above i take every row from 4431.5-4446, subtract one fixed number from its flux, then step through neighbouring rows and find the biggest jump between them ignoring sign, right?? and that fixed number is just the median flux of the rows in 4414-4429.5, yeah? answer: 0.32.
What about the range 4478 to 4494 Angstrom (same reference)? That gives 0.30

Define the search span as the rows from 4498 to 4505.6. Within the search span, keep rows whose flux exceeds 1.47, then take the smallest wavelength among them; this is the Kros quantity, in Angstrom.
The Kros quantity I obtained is 4498.86 Angstrom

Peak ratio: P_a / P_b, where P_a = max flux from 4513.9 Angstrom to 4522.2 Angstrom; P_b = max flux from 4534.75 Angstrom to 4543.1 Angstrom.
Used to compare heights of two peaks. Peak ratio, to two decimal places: 1.00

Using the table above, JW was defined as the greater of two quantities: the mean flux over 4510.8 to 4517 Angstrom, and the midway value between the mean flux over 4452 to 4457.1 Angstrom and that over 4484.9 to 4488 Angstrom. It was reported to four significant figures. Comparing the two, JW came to 1.678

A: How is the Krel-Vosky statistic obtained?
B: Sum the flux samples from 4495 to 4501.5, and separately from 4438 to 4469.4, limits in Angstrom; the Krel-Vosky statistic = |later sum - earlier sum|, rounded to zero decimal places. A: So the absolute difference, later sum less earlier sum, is 35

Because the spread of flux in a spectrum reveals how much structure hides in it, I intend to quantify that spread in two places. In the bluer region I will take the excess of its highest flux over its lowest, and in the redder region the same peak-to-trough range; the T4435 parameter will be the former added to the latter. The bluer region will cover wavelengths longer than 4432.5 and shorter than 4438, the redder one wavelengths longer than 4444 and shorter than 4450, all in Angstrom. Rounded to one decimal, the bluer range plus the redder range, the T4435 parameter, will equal 0.6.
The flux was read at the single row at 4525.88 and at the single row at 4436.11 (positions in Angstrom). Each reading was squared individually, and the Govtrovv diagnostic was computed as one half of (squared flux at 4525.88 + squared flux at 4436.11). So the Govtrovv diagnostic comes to 1.91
